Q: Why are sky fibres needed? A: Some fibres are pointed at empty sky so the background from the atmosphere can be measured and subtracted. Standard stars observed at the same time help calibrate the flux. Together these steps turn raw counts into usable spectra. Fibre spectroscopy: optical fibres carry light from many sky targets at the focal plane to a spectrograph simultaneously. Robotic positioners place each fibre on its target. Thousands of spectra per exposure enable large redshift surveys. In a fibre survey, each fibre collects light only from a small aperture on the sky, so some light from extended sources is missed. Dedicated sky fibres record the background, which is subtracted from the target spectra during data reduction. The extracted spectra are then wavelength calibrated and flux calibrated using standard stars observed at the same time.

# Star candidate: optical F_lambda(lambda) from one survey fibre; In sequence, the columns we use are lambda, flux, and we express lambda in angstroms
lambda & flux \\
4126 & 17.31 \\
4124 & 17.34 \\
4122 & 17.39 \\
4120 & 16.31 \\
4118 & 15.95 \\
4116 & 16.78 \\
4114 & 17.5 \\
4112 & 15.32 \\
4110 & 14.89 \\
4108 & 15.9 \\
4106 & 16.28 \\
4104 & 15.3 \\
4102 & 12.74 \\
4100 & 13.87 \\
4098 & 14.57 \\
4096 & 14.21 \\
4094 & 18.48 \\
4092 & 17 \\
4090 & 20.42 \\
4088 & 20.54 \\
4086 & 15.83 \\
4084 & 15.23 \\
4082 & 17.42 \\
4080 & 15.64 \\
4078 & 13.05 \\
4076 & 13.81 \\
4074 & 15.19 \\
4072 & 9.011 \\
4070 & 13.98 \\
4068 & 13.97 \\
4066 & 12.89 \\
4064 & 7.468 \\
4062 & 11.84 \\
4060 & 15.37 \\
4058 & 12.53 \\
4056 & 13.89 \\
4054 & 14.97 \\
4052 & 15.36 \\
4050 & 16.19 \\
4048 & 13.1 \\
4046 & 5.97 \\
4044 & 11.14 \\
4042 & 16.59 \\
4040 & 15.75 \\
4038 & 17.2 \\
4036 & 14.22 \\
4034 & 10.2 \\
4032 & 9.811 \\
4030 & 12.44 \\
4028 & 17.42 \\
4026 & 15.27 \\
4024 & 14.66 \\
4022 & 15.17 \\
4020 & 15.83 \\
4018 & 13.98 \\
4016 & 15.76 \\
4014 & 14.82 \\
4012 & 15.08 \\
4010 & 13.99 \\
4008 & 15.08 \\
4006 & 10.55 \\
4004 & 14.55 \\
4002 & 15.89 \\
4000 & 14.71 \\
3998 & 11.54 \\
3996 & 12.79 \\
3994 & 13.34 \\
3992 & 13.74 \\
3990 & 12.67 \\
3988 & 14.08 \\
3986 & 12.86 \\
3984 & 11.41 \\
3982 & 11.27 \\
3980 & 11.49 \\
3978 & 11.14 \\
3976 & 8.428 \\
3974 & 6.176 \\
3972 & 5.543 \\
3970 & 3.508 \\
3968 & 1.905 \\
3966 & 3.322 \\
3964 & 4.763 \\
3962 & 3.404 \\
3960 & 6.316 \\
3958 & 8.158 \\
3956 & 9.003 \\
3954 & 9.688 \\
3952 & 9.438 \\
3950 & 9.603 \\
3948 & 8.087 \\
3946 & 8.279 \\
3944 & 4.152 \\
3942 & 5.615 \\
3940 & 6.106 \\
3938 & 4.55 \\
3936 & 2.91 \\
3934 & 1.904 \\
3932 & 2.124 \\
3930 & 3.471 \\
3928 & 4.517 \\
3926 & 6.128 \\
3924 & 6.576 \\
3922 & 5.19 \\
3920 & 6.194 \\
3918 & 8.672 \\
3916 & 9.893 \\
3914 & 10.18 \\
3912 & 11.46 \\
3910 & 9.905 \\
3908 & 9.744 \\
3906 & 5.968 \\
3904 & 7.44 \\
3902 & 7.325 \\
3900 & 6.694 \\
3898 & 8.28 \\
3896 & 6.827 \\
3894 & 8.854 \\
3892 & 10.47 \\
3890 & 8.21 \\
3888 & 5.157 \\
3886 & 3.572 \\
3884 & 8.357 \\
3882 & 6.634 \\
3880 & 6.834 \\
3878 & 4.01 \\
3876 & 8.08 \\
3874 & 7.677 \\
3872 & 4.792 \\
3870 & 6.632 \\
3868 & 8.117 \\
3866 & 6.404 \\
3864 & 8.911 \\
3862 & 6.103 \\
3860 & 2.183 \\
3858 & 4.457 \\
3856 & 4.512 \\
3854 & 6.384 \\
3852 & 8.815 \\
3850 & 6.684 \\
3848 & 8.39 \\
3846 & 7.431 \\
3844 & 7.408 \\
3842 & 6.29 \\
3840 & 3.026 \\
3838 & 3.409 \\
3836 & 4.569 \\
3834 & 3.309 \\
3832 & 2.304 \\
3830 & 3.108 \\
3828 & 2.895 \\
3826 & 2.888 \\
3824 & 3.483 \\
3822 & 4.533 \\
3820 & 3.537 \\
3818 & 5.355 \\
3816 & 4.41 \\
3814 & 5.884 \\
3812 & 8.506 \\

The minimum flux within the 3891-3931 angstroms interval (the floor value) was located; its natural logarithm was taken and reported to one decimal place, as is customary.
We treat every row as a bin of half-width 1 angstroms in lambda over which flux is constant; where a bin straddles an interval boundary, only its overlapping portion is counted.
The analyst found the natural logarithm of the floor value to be 1.2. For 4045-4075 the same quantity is 1.8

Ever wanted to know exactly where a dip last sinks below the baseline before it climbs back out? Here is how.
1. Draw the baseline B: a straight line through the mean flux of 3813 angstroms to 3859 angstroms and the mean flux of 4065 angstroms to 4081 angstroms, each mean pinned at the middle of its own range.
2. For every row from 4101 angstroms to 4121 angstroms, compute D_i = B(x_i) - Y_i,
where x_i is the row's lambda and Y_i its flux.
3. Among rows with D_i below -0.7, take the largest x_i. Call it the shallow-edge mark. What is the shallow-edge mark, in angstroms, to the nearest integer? 4120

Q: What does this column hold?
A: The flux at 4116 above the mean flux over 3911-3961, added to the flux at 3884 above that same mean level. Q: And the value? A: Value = 12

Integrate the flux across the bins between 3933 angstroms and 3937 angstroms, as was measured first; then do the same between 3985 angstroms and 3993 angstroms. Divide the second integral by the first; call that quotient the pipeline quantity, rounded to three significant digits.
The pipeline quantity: 11.1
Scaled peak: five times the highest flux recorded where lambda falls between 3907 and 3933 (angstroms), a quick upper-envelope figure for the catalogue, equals 57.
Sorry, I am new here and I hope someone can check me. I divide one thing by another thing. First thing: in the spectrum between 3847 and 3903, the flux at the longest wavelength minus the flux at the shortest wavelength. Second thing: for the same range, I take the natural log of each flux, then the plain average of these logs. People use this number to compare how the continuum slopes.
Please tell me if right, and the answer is -0.6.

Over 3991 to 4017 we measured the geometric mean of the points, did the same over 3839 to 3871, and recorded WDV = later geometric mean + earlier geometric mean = 19.9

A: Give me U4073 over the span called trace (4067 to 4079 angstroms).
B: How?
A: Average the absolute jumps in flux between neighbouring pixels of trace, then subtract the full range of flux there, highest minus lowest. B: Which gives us -3.5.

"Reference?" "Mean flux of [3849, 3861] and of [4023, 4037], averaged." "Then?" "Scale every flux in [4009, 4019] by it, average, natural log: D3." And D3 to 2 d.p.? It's 0.44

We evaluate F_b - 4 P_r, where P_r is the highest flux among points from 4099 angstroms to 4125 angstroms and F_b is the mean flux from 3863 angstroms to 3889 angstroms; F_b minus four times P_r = -63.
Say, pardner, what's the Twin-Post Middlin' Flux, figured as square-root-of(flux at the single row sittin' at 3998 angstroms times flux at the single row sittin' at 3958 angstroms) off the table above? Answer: 10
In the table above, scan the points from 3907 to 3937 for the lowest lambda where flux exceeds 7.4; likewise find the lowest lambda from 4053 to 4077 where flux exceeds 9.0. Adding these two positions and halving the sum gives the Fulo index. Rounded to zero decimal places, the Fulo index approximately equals 3981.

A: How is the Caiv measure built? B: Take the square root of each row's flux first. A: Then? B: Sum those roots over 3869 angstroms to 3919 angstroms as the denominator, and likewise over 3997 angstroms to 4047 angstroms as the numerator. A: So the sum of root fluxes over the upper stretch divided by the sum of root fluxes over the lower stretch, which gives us 1.35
